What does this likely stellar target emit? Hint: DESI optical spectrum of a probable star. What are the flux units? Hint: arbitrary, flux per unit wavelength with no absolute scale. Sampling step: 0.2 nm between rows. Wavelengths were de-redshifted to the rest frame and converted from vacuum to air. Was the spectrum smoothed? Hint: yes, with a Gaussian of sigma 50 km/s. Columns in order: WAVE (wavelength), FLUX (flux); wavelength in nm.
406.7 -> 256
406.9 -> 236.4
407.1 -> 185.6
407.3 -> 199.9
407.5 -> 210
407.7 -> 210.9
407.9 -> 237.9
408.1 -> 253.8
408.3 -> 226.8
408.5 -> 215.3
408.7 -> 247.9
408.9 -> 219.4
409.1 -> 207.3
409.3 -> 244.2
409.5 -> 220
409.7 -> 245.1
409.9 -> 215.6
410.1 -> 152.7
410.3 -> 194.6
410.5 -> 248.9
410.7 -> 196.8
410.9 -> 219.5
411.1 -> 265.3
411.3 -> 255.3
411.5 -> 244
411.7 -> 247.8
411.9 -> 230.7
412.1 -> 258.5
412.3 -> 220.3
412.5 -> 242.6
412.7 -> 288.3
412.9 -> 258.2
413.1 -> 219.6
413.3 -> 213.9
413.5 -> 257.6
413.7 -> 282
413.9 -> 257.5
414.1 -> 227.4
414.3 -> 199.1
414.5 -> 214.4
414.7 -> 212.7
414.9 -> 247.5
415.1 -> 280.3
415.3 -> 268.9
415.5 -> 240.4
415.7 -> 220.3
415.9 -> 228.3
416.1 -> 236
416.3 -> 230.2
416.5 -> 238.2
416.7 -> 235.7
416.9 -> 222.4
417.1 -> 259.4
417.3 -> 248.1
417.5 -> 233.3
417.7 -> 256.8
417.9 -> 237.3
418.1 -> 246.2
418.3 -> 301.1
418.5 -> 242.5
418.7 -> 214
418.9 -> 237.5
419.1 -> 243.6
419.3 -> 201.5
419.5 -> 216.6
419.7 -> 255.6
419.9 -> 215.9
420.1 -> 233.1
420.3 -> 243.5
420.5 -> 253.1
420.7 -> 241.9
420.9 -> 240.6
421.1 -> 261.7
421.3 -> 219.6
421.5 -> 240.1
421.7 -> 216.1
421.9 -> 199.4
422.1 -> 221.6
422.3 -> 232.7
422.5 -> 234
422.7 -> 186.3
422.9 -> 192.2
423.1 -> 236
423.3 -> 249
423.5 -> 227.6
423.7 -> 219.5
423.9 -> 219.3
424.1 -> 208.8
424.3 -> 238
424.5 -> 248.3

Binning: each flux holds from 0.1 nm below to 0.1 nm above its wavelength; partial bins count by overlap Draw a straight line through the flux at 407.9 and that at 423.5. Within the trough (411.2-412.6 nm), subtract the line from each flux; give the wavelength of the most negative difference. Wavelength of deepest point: 412.3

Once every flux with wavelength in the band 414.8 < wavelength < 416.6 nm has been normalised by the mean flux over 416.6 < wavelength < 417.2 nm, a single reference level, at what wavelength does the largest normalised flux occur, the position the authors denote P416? 415.1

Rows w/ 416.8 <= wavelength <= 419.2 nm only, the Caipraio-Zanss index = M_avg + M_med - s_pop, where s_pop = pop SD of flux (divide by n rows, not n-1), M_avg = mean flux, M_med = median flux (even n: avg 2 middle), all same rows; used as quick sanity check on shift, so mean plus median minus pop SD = 467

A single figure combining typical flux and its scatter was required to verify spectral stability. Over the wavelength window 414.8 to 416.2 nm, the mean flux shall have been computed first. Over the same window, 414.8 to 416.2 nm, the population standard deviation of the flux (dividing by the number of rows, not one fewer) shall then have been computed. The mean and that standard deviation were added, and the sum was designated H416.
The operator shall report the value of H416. 266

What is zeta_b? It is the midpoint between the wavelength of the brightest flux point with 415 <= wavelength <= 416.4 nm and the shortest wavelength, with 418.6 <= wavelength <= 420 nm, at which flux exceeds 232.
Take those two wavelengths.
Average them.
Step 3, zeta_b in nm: 417.00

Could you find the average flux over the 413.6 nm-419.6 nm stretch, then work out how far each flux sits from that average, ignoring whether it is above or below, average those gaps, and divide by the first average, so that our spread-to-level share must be 0.073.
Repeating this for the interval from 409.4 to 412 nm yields 0.106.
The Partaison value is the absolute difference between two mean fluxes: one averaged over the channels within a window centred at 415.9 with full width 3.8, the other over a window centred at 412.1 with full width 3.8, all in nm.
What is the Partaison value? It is 5.4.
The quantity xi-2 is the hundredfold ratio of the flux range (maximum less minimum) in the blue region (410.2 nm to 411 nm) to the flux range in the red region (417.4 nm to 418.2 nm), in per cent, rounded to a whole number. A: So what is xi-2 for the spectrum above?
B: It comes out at 231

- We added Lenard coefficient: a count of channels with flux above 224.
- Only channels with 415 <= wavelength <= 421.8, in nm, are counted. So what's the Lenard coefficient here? 26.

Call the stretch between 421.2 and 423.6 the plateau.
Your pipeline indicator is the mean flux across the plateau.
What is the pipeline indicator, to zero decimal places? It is 221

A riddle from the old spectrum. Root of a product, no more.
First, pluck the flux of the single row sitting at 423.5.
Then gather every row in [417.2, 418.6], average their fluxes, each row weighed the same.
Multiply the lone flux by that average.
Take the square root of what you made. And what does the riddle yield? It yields 240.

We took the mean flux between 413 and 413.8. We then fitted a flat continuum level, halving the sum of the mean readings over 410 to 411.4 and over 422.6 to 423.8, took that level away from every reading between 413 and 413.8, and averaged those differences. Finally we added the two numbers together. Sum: 268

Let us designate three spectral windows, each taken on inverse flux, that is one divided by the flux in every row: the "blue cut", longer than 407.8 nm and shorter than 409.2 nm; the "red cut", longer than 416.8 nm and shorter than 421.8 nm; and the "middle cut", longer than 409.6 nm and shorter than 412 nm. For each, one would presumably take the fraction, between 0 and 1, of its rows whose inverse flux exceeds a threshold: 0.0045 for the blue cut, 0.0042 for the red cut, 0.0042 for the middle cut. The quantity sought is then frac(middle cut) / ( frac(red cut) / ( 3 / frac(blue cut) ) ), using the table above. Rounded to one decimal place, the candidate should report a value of 8.0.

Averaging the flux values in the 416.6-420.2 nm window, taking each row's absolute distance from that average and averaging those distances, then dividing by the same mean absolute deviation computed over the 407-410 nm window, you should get 1.0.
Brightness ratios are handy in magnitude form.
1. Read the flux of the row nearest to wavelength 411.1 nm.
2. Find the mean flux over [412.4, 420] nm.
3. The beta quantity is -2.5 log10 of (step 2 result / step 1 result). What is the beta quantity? 0.11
